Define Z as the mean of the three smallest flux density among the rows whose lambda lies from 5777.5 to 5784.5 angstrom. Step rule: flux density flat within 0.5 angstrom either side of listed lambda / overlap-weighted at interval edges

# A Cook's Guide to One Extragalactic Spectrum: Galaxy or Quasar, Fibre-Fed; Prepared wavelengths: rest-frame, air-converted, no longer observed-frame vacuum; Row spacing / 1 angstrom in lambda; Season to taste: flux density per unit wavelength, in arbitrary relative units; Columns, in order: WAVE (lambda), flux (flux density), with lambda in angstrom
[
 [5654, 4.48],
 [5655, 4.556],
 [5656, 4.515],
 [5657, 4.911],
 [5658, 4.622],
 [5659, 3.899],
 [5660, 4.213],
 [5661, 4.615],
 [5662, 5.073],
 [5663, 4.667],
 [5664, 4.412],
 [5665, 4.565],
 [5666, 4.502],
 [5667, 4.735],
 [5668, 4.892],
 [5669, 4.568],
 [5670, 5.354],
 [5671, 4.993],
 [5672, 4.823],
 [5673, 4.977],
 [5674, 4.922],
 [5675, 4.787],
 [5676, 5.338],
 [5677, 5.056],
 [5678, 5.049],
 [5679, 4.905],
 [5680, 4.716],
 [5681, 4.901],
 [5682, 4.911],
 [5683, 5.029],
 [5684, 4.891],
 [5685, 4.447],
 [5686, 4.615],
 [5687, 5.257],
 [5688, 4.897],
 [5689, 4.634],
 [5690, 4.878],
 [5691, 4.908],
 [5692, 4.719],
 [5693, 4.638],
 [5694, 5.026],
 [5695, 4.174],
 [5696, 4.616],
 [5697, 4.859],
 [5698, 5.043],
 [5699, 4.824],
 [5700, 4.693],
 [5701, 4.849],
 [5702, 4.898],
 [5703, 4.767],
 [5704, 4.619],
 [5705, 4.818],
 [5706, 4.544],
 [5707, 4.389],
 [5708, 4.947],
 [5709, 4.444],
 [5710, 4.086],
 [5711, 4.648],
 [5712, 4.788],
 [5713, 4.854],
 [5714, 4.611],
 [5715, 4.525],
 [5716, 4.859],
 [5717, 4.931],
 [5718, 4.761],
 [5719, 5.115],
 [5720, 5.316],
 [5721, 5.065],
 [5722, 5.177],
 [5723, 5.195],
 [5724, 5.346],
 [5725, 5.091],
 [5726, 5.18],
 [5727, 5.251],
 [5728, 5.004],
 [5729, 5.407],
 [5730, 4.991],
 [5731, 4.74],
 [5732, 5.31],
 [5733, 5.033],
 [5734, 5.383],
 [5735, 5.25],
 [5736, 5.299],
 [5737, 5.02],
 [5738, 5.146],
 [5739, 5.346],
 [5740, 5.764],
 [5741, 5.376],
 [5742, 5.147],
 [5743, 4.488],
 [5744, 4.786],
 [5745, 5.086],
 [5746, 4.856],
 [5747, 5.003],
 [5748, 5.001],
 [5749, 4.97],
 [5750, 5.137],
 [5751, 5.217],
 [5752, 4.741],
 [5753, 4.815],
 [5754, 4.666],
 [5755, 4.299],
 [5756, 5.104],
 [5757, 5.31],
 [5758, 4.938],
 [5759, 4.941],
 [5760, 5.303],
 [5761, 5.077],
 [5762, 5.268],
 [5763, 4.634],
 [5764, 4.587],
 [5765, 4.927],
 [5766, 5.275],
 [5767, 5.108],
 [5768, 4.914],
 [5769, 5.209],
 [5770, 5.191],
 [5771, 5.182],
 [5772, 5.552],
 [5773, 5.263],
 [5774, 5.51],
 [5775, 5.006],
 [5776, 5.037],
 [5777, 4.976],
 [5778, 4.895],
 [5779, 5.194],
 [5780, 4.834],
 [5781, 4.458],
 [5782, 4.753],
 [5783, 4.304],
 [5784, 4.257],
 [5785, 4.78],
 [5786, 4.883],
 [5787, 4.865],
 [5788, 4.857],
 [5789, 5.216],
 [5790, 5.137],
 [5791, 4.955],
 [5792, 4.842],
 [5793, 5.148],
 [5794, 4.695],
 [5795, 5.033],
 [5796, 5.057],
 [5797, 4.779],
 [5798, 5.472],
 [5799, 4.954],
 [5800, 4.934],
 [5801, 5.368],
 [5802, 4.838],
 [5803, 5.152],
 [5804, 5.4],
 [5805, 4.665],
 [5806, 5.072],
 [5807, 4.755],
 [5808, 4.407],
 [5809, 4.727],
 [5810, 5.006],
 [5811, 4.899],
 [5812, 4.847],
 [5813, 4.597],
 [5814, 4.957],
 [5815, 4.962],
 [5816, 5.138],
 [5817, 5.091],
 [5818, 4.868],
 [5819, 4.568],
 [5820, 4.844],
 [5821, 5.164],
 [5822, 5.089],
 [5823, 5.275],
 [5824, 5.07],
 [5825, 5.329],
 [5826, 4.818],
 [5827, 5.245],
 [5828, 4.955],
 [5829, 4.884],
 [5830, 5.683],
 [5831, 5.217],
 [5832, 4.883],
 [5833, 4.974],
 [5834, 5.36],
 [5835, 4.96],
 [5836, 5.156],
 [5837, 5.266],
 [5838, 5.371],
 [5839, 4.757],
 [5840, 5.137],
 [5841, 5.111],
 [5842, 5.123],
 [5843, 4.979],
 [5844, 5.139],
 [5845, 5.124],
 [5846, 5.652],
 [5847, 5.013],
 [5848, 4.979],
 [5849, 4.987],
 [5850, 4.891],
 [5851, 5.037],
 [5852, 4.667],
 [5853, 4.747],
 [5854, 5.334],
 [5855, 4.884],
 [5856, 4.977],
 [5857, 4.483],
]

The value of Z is 4.3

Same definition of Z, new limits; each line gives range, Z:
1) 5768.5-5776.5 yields 5.1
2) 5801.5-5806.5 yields 4.9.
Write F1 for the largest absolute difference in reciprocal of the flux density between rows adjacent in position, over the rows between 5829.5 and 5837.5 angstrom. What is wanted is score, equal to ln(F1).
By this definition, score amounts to -4.15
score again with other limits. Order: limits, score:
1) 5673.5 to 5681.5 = -3.84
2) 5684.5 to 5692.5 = -3.63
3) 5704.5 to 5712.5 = -3.52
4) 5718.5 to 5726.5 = -4.67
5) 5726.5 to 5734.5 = -3.79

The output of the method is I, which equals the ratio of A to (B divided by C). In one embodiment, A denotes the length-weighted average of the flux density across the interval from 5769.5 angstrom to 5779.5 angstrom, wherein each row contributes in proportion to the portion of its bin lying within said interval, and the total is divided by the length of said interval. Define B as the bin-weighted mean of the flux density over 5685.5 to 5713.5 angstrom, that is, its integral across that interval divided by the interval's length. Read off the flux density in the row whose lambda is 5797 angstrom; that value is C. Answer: 5.23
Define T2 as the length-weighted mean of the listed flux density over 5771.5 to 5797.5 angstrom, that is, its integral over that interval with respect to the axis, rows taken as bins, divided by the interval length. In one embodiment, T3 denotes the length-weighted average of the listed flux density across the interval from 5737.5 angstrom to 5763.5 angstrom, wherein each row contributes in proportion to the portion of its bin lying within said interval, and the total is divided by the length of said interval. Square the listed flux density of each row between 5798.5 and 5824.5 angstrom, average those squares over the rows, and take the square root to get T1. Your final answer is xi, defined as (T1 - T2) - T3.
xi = -5.00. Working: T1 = 4.95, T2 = 4.93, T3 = 5.02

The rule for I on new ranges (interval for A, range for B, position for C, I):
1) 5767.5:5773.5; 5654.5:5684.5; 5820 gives 5.29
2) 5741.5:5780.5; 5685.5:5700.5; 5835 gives 5.19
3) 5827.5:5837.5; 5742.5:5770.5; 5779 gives 5.38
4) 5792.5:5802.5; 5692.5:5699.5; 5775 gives 5.31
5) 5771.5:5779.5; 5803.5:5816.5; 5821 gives 5.48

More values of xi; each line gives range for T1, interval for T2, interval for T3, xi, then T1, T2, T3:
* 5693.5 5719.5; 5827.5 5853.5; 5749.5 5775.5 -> -5.40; 4.73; 5.08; 5.05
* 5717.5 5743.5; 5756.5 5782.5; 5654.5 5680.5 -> -4.64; 5.17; 5.05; 4.76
